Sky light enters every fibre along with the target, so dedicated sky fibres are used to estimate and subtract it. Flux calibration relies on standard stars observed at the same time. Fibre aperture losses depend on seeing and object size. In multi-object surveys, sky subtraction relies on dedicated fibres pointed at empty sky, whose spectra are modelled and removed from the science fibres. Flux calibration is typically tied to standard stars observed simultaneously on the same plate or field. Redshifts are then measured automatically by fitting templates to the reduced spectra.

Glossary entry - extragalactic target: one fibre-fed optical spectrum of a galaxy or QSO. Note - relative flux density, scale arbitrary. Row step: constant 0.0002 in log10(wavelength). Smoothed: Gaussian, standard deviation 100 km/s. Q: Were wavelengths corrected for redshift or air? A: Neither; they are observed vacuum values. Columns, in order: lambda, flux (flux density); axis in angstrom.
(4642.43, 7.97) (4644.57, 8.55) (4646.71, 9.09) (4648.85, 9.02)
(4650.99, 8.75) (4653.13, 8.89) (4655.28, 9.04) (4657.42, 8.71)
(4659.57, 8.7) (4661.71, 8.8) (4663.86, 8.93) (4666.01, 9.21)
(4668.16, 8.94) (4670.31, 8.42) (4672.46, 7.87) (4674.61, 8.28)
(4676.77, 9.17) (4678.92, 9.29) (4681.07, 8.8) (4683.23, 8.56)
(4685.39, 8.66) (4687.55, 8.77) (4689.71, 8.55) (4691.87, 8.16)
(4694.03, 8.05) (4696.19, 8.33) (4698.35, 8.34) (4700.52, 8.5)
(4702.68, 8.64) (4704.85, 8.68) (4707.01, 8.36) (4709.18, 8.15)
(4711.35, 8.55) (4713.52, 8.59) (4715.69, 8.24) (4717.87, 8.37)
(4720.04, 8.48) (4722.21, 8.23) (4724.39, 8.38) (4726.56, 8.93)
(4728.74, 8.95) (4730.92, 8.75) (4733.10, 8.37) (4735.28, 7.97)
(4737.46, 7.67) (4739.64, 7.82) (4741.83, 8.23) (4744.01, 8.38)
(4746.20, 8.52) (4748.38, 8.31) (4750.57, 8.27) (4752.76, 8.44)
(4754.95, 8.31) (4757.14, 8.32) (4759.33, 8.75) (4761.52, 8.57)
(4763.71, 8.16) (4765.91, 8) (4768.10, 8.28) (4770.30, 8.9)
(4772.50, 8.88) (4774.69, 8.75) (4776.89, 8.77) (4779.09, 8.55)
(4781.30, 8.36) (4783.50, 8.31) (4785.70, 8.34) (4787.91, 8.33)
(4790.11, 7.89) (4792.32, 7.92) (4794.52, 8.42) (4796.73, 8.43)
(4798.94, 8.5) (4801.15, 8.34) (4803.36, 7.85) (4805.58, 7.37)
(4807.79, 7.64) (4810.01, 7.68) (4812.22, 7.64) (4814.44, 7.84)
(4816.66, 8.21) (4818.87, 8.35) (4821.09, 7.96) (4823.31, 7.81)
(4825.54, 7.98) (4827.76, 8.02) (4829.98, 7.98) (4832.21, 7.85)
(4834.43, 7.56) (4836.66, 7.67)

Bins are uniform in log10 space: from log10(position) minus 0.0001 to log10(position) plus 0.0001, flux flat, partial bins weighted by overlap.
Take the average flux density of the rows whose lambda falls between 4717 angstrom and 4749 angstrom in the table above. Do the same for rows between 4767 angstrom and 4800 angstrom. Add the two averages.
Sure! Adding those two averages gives 16.80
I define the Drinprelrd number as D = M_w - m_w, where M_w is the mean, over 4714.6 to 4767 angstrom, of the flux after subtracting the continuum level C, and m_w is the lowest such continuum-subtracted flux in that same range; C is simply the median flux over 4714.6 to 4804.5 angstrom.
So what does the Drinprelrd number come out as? 0.7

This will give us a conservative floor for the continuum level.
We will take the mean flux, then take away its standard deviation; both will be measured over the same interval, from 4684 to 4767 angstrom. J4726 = 8.11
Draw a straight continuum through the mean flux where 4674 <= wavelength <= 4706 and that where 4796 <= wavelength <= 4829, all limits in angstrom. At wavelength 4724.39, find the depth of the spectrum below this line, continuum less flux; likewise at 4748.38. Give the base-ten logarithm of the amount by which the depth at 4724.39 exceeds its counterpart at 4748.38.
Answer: -1.3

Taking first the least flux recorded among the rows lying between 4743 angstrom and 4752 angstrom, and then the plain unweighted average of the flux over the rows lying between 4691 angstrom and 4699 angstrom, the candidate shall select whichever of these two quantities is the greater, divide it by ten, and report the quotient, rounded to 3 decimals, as 0.827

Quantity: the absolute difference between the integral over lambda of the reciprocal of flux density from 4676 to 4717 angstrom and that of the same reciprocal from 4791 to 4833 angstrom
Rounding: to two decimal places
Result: 0.46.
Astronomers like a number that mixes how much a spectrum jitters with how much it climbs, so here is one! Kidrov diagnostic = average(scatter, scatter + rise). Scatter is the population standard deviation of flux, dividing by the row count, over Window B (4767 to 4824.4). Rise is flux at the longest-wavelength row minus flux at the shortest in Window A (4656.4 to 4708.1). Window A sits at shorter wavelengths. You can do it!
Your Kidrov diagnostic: 0.23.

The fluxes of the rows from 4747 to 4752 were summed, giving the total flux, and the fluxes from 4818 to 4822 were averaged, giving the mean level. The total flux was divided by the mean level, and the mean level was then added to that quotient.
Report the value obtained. 10.2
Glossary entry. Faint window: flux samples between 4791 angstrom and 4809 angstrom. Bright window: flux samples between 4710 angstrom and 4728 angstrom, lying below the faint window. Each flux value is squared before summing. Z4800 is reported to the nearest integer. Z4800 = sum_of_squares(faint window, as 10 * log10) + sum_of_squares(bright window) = 602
